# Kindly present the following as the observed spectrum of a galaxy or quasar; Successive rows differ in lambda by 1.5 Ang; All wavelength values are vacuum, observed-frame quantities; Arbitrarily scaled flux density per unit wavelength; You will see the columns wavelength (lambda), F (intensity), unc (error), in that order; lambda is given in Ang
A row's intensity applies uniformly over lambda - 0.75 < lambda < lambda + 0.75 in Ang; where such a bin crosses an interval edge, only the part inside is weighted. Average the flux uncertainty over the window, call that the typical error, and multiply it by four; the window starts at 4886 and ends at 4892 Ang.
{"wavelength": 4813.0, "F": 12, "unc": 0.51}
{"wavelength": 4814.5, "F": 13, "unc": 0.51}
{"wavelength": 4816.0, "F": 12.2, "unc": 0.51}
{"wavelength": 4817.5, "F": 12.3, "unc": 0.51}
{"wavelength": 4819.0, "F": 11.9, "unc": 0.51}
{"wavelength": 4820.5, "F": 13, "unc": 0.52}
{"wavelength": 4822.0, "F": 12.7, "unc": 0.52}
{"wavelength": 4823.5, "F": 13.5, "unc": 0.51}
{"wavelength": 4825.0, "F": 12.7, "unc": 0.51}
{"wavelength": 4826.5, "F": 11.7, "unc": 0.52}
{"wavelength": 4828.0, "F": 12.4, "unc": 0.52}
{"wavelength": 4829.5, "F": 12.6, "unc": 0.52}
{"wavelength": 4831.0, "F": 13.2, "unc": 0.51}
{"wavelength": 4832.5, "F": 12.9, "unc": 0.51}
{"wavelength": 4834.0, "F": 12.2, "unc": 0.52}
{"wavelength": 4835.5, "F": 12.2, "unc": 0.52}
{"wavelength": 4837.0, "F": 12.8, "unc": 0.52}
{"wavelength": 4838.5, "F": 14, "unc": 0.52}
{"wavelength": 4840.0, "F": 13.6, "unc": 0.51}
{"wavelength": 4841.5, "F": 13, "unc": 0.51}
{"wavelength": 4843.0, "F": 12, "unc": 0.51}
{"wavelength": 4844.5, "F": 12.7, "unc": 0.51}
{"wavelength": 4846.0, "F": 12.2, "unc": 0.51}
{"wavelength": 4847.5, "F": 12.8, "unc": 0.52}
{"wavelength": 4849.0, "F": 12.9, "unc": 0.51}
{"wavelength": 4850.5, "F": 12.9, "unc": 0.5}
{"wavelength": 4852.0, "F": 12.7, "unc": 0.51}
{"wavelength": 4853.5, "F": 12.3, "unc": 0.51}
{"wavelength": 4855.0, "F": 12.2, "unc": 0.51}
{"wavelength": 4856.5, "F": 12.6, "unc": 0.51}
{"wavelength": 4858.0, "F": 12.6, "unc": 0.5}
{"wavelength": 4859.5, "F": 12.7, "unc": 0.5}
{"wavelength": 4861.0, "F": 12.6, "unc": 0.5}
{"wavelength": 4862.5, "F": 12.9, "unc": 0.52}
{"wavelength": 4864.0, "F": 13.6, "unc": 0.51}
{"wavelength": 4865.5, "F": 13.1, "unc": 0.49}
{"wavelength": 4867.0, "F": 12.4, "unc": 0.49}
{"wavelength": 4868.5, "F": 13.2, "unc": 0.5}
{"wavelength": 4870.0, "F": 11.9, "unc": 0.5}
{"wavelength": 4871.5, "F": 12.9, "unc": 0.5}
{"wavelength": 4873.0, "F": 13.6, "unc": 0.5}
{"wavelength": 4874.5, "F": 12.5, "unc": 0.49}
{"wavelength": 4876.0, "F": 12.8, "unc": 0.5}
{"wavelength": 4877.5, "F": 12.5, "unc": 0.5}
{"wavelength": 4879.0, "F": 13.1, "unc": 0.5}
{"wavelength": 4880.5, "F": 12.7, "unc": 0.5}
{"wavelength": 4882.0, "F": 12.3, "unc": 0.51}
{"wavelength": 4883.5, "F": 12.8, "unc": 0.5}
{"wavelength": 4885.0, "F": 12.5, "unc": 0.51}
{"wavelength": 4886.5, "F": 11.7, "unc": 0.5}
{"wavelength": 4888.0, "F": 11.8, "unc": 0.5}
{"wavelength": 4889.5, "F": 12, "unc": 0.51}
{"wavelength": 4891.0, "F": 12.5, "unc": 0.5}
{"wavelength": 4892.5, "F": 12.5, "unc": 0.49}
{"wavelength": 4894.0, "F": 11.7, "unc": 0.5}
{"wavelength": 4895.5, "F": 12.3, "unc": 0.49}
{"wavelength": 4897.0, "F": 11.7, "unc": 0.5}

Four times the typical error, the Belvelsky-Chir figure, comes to 2.01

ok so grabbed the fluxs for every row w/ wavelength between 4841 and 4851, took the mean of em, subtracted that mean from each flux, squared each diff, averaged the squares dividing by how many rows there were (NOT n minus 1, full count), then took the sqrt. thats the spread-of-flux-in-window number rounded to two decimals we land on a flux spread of 0.36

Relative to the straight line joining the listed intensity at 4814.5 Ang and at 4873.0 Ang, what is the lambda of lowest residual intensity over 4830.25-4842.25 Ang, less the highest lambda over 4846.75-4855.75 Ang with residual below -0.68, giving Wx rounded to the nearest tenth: -19.5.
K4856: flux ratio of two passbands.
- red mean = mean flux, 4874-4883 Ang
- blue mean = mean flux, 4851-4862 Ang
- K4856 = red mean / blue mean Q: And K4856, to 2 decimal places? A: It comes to 1.01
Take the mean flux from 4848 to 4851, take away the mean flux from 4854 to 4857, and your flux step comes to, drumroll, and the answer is 0.5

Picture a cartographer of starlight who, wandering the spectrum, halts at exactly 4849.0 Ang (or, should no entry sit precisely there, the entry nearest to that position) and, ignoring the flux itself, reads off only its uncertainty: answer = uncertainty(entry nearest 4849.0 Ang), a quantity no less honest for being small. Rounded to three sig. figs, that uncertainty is 0.510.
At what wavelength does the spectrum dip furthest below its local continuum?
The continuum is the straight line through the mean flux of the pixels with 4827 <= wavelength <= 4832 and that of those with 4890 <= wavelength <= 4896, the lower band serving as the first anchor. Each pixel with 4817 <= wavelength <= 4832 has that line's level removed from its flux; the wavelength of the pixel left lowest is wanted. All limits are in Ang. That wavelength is 4826.5 Ang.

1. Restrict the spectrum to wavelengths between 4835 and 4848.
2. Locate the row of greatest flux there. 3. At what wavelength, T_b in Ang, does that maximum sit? 4838.5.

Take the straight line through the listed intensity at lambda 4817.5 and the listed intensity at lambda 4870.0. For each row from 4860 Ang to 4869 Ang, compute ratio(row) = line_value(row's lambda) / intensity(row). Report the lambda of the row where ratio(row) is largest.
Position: 4867.0 Ang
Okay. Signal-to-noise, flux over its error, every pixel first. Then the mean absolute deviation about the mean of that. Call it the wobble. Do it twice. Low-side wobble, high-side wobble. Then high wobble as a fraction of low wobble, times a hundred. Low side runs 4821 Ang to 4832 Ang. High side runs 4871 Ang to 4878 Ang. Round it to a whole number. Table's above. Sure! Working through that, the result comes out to 56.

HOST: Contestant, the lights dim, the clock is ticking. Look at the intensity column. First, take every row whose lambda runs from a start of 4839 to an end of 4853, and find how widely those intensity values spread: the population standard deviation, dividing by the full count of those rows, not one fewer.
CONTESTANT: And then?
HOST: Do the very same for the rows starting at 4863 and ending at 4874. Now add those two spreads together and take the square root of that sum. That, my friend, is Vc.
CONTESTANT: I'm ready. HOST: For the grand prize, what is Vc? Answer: 1.01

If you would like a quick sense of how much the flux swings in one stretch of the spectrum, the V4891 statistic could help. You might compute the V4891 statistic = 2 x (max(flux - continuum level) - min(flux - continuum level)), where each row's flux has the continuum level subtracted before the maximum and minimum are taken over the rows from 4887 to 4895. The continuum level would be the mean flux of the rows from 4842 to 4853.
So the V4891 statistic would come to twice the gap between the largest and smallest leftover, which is 1.6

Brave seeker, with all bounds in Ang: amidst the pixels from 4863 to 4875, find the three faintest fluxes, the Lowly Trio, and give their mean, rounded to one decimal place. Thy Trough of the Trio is 12.3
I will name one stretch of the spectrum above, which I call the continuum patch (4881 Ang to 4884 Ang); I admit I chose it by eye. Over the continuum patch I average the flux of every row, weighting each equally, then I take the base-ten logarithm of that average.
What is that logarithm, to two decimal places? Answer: 1.10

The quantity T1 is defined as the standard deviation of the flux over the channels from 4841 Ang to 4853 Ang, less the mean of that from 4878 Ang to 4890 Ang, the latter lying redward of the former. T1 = -12.0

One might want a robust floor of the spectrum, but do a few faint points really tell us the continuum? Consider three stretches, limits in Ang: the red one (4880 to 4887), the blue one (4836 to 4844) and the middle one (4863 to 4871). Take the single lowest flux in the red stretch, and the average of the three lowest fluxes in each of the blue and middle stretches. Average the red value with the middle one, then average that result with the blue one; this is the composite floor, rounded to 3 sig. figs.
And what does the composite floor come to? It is 12.3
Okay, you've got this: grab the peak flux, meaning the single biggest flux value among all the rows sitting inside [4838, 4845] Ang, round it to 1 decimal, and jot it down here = 14.0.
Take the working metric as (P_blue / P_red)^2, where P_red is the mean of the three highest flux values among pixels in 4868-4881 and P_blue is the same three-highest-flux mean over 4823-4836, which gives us 0.99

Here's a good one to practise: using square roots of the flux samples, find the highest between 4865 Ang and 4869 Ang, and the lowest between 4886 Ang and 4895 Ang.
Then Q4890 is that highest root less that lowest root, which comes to 0.21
